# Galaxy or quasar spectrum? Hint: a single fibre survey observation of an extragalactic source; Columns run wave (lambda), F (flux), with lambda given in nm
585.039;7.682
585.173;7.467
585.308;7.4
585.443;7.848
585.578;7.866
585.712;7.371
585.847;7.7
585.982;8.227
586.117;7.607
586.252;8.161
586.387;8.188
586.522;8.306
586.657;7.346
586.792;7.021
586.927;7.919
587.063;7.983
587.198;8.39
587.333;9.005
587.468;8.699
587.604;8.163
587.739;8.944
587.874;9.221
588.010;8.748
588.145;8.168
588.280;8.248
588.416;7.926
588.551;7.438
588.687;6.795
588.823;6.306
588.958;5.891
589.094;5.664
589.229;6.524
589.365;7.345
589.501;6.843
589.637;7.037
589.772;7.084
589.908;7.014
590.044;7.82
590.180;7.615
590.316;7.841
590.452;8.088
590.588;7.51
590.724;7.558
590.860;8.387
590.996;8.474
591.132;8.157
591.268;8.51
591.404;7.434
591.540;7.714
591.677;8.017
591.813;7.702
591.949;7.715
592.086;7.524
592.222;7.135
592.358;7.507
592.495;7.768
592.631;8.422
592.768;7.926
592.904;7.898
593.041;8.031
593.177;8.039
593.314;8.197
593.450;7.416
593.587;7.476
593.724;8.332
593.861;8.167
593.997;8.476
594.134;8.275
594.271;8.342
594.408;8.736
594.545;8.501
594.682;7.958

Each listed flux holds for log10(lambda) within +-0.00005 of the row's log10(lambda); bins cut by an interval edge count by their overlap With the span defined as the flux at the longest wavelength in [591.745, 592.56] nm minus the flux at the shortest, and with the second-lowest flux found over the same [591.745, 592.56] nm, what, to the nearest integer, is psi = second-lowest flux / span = 114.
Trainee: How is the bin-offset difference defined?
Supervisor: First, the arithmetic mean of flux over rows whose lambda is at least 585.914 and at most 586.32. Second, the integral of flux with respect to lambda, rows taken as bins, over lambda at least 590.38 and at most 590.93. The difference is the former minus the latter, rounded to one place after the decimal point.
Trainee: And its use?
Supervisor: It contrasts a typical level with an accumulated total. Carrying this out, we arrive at 3.7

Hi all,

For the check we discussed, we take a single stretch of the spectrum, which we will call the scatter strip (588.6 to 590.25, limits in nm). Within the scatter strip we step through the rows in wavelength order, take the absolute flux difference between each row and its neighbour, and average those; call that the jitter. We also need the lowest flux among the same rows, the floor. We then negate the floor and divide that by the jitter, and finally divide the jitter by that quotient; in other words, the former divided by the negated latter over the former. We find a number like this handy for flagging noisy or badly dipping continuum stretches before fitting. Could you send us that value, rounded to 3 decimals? -0.031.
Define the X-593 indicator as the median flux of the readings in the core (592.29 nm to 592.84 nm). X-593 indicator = 7.8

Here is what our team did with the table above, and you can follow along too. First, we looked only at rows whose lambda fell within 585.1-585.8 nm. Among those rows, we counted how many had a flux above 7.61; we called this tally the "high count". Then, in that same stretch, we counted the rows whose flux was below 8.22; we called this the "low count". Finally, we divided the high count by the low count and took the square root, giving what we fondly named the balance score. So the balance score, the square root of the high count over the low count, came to 0.63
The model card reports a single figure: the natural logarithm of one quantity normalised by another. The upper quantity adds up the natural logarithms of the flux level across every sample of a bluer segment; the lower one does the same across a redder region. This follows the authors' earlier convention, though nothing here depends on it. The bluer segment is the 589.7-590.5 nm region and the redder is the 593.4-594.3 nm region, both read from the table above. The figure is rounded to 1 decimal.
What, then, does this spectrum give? -0.2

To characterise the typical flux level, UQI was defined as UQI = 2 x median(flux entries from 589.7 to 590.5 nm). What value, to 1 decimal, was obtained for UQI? 15.4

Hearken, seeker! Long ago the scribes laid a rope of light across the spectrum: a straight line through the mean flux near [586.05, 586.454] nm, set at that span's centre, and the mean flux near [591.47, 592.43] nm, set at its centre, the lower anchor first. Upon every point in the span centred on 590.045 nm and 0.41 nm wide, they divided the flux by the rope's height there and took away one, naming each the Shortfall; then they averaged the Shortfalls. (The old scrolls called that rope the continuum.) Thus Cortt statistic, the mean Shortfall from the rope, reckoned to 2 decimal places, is -0.03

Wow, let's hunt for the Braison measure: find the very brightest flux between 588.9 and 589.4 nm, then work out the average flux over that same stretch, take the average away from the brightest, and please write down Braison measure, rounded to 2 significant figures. 1.0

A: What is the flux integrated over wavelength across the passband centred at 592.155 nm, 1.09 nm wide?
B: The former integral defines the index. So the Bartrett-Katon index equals 8.4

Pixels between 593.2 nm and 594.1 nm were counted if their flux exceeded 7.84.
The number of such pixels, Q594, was 4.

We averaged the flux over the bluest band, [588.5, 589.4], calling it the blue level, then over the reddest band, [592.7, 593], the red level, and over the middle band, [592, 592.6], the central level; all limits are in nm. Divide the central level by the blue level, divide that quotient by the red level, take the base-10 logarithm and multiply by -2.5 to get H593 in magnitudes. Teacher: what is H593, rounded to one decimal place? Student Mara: 2.1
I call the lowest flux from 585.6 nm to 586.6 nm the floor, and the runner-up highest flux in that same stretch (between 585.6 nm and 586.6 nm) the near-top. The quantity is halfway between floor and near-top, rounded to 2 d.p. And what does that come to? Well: 7.80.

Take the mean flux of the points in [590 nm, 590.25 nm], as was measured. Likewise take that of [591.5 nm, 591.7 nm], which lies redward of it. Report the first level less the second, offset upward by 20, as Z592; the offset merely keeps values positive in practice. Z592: 19.9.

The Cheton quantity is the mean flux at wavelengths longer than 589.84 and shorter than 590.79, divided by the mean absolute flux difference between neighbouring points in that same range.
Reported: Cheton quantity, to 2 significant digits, 22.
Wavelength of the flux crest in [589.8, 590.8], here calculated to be 590.452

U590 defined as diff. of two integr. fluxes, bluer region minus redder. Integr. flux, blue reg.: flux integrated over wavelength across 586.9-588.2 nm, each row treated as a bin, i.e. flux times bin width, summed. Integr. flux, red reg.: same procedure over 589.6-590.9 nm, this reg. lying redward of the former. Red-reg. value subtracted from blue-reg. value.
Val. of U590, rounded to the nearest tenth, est 1.2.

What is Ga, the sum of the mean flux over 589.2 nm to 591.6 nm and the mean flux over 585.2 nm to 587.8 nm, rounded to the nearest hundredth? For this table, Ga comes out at 15.62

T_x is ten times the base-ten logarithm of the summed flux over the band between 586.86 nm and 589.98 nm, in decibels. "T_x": 22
